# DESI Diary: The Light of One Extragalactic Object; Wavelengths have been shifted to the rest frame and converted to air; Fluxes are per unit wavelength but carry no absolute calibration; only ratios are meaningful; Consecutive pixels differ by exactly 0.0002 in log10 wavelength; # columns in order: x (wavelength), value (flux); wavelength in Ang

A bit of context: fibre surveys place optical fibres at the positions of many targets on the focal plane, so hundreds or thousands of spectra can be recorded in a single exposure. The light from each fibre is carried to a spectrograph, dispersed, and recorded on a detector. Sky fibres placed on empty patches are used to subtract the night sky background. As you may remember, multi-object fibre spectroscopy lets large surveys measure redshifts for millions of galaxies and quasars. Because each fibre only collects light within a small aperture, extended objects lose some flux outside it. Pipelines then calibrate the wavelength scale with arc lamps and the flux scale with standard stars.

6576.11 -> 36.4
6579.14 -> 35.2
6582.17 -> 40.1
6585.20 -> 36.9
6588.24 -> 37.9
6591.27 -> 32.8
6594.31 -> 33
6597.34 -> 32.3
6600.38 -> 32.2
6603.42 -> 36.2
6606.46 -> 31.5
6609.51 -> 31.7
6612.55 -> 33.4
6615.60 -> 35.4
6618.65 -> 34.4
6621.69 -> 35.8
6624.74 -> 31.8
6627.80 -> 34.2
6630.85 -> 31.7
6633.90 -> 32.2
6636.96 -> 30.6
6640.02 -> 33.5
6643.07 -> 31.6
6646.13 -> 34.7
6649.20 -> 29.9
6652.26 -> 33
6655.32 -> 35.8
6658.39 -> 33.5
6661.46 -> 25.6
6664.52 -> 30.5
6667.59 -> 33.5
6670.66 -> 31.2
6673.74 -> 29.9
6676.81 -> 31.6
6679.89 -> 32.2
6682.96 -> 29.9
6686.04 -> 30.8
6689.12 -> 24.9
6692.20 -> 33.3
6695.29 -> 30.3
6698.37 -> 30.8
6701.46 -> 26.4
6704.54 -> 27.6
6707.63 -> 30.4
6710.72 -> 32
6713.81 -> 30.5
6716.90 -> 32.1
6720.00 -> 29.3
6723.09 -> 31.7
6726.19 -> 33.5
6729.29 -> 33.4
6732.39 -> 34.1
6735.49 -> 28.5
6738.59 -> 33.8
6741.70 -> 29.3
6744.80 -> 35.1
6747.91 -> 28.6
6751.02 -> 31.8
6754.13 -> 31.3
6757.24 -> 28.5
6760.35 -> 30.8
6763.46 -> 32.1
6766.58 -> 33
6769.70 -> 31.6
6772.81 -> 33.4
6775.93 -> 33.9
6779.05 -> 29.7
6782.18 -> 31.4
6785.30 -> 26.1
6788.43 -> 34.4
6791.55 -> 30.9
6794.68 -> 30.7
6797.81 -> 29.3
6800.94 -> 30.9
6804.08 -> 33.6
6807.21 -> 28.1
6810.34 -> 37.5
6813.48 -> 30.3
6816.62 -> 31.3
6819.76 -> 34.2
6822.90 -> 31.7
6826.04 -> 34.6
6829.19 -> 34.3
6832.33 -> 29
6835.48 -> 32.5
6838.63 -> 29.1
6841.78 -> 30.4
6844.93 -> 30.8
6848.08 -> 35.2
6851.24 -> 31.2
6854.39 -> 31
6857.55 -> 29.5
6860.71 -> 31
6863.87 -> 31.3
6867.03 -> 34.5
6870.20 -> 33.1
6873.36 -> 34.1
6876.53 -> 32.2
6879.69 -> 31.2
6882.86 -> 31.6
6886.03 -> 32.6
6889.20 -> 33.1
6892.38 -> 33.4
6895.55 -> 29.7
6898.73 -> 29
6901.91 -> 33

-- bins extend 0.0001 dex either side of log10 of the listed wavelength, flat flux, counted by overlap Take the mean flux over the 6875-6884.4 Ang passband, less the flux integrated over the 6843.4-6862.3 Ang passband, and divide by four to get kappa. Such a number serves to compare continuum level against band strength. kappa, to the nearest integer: -141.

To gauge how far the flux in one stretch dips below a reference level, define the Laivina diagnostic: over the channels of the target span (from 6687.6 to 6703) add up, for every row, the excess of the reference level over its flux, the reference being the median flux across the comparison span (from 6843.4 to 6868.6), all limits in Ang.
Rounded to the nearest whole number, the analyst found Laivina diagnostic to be 10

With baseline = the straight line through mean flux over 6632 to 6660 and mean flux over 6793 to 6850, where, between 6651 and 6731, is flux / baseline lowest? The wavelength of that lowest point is 6689.12 Ang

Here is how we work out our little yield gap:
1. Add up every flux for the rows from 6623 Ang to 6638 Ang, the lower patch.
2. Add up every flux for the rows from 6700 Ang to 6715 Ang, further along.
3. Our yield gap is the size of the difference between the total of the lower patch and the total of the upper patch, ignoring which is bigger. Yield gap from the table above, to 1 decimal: 13.6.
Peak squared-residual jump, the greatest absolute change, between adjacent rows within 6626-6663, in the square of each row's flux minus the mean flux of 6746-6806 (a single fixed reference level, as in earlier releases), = 25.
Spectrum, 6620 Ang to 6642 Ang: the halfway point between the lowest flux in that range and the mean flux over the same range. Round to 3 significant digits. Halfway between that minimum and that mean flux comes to 31.7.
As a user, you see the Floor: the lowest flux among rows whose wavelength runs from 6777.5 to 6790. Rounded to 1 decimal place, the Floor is 26.1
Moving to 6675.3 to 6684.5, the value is 29.9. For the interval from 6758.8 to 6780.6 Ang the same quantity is 29.7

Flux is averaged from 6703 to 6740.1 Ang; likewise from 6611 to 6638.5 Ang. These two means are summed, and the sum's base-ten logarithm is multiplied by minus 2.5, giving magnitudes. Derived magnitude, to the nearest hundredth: -4.53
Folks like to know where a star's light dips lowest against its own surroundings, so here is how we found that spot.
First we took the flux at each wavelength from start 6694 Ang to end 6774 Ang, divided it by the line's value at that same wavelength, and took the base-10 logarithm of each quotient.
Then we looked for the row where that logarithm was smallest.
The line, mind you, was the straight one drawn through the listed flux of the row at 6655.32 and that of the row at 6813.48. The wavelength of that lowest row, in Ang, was 6701.46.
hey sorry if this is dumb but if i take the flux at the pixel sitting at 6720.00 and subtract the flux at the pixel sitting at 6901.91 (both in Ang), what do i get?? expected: -4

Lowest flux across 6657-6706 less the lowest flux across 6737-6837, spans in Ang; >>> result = -1.2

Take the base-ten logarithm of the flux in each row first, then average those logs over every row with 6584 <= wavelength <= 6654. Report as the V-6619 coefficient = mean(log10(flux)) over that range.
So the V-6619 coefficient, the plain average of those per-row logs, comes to 1.52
